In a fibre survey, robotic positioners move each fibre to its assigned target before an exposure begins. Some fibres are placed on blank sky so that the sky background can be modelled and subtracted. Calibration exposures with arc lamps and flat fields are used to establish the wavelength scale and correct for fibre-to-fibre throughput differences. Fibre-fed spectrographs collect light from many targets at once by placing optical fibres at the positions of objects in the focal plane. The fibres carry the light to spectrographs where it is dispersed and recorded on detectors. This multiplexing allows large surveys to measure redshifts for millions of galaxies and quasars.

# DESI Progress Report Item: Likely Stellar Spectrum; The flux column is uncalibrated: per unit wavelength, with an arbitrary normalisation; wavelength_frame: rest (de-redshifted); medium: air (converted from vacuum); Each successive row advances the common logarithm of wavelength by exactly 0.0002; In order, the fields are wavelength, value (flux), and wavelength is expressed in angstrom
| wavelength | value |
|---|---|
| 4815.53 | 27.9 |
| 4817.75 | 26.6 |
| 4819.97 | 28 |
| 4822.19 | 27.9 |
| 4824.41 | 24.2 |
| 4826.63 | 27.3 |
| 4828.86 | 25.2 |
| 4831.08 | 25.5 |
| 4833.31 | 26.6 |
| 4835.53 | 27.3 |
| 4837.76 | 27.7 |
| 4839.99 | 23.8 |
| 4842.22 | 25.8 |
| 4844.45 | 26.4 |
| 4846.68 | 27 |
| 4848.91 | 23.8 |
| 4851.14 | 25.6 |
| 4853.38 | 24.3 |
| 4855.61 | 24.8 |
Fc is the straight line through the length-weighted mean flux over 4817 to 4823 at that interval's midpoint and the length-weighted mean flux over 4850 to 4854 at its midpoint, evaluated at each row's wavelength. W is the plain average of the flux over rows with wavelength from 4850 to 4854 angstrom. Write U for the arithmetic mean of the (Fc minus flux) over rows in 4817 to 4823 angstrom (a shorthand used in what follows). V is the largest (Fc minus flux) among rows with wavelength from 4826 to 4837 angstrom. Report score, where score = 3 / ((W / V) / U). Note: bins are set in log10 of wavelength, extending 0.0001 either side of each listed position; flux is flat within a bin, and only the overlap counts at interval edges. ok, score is 0.01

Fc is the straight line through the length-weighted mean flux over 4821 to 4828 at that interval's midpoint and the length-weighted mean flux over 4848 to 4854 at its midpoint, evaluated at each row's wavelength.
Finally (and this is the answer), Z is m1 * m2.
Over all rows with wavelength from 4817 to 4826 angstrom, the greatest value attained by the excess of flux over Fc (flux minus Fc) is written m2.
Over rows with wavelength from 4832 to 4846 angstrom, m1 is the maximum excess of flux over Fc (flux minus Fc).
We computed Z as 2.9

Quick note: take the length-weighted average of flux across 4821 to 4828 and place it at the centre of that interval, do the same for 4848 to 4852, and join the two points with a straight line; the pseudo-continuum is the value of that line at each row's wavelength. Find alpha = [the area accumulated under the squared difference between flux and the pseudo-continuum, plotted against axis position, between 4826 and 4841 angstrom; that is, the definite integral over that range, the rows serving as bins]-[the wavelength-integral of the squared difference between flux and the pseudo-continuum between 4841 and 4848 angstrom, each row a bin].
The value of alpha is 13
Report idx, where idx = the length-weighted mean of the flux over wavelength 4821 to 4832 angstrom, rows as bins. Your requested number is 26.0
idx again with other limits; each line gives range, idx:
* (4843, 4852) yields 25.7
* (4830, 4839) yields 26.7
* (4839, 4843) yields 24.7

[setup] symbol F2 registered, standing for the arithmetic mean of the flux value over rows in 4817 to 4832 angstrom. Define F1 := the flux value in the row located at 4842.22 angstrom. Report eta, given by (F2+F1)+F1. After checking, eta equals 78.0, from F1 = 25.8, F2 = 26.4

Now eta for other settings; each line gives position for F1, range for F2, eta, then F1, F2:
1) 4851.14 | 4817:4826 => 77.9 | 25.6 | 26.7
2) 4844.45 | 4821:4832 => 78.8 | 26.4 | 26.0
